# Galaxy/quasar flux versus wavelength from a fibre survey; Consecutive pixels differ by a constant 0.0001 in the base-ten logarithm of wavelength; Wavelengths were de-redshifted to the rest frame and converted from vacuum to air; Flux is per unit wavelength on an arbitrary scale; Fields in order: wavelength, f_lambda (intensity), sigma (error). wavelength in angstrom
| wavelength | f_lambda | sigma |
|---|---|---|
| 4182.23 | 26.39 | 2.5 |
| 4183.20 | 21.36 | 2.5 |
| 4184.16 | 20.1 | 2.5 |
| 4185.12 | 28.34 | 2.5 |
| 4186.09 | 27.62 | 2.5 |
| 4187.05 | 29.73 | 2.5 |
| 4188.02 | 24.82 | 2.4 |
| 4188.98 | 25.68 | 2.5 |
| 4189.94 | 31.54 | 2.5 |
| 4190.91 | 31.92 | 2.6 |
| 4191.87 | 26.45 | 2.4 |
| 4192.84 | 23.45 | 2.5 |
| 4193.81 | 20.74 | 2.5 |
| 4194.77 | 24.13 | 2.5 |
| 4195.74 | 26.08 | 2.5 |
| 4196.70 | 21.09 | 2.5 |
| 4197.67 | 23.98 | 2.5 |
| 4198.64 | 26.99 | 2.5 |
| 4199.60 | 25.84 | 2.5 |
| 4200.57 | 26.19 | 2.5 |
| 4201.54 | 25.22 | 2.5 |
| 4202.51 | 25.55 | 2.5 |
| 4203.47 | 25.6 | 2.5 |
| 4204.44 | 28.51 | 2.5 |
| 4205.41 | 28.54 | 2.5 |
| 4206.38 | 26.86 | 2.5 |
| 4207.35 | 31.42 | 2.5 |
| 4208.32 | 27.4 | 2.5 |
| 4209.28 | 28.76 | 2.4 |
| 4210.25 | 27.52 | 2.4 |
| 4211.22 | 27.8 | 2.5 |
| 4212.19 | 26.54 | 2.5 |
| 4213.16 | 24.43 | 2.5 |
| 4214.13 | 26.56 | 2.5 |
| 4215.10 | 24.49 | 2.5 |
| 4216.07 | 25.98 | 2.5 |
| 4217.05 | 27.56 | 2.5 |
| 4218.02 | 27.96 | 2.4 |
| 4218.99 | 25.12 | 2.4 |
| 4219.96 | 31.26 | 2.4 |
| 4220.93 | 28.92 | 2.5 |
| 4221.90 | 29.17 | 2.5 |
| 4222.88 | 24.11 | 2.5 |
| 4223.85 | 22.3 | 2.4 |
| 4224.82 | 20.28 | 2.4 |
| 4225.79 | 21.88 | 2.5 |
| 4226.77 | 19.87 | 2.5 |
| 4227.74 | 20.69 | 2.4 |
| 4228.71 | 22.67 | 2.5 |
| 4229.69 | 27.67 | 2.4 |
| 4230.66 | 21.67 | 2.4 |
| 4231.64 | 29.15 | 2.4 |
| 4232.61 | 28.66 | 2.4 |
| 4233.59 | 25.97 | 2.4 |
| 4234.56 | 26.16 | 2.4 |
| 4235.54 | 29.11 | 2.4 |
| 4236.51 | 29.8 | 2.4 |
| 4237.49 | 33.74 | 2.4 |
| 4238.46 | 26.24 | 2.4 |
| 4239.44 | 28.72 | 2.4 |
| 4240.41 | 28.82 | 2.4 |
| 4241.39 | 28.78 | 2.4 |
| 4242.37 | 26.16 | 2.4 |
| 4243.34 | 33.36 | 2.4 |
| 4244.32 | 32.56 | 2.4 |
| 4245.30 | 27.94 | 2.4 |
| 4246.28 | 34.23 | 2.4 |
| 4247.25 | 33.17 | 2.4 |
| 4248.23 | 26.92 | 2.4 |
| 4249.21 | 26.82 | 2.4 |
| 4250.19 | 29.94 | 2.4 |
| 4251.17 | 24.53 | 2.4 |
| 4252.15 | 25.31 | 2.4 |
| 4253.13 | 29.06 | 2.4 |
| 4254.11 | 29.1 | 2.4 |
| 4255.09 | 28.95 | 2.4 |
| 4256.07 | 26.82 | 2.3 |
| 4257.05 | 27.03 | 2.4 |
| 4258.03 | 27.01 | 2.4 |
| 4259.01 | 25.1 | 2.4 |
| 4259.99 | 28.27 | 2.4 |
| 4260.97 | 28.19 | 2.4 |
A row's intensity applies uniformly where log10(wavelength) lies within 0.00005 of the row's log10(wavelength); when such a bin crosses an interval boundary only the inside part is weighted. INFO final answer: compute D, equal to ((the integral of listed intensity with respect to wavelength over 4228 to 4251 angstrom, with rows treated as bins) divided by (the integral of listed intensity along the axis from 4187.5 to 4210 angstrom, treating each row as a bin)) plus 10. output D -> 11.1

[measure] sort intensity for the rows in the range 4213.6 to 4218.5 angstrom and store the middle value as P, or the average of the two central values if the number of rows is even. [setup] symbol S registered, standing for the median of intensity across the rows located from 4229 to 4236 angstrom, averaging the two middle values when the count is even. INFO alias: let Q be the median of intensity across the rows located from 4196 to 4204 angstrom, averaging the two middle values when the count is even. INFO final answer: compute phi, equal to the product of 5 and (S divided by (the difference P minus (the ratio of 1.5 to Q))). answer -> 5.2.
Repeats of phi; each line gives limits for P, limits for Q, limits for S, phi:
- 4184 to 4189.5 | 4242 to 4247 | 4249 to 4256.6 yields 5.2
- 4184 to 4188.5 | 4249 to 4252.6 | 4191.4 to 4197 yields 4.3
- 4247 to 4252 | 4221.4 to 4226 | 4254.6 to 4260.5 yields 5.0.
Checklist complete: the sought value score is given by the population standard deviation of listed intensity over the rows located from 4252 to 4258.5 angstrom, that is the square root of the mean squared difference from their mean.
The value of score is 1.35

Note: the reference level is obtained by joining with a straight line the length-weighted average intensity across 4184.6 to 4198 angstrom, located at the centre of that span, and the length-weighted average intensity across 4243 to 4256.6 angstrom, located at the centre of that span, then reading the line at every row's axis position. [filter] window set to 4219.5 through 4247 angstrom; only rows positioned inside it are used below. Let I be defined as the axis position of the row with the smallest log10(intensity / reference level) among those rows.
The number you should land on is 4226.77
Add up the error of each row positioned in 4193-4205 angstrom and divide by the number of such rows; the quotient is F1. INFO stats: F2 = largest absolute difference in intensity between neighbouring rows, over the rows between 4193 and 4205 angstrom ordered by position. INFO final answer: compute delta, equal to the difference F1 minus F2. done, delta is -2.5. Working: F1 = 2.50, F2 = 5.0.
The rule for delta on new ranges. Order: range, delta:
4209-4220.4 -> -3.7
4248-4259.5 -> -3.0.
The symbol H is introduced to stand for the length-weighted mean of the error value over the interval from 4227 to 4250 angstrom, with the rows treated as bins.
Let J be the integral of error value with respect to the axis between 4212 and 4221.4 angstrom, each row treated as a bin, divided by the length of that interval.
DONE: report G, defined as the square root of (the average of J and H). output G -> 1.56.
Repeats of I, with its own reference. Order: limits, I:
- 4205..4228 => 4226.77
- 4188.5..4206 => 4193.81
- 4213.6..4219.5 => 4215.10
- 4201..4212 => 4201.54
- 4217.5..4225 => 4224.82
